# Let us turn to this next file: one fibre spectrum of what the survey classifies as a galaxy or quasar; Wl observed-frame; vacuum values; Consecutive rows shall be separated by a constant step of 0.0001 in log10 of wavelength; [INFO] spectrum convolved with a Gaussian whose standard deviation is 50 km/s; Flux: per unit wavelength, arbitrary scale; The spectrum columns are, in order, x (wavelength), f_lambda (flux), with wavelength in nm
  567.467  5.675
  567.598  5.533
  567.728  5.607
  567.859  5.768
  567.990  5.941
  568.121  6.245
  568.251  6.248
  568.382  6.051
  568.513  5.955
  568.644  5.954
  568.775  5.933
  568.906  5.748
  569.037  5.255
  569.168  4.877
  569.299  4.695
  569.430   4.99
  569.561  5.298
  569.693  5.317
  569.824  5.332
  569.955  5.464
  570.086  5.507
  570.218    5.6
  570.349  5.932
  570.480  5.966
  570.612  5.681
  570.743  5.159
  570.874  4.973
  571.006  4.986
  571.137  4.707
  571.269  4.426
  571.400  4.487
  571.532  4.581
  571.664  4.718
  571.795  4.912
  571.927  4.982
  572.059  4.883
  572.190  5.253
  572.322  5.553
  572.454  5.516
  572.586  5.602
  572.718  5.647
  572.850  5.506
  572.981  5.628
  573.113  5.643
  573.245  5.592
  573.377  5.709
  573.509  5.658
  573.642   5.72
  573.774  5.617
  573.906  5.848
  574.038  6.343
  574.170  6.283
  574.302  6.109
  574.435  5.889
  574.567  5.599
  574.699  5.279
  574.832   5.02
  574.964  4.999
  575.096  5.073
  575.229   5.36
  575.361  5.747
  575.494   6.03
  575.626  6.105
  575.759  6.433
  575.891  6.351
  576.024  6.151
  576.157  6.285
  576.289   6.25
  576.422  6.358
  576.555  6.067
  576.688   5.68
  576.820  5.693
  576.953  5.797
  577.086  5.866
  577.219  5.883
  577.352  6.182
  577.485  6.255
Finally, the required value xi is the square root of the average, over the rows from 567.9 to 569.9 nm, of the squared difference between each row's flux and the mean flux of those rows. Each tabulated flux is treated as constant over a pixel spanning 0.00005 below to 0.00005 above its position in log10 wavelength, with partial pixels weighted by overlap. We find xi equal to 0.49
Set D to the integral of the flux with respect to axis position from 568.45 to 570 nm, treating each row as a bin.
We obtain 8.4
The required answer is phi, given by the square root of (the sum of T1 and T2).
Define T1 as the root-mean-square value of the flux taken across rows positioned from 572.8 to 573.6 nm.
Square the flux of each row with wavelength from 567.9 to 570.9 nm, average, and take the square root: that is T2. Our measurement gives 3.35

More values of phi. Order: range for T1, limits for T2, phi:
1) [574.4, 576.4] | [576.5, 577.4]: 3.42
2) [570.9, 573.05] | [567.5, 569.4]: 3.29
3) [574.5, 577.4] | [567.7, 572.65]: 3.35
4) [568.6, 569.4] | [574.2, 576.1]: 3.34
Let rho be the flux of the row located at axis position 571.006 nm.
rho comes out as 4.986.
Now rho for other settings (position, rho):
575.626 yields 6.105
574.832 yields 5.02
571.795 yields 4.912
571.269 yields 4.426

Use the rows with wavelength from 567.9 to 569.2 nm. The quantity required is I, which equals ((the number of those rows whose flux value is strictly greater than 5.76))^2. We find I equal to 49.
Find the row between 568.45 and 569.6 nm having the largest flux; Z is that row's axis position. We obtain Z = 568.513 nm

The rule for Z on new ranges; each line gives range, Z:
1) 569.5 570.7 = 570.480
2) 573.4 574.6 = 574.038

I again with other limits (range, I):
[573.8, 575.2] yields 25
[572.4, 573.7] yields 0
